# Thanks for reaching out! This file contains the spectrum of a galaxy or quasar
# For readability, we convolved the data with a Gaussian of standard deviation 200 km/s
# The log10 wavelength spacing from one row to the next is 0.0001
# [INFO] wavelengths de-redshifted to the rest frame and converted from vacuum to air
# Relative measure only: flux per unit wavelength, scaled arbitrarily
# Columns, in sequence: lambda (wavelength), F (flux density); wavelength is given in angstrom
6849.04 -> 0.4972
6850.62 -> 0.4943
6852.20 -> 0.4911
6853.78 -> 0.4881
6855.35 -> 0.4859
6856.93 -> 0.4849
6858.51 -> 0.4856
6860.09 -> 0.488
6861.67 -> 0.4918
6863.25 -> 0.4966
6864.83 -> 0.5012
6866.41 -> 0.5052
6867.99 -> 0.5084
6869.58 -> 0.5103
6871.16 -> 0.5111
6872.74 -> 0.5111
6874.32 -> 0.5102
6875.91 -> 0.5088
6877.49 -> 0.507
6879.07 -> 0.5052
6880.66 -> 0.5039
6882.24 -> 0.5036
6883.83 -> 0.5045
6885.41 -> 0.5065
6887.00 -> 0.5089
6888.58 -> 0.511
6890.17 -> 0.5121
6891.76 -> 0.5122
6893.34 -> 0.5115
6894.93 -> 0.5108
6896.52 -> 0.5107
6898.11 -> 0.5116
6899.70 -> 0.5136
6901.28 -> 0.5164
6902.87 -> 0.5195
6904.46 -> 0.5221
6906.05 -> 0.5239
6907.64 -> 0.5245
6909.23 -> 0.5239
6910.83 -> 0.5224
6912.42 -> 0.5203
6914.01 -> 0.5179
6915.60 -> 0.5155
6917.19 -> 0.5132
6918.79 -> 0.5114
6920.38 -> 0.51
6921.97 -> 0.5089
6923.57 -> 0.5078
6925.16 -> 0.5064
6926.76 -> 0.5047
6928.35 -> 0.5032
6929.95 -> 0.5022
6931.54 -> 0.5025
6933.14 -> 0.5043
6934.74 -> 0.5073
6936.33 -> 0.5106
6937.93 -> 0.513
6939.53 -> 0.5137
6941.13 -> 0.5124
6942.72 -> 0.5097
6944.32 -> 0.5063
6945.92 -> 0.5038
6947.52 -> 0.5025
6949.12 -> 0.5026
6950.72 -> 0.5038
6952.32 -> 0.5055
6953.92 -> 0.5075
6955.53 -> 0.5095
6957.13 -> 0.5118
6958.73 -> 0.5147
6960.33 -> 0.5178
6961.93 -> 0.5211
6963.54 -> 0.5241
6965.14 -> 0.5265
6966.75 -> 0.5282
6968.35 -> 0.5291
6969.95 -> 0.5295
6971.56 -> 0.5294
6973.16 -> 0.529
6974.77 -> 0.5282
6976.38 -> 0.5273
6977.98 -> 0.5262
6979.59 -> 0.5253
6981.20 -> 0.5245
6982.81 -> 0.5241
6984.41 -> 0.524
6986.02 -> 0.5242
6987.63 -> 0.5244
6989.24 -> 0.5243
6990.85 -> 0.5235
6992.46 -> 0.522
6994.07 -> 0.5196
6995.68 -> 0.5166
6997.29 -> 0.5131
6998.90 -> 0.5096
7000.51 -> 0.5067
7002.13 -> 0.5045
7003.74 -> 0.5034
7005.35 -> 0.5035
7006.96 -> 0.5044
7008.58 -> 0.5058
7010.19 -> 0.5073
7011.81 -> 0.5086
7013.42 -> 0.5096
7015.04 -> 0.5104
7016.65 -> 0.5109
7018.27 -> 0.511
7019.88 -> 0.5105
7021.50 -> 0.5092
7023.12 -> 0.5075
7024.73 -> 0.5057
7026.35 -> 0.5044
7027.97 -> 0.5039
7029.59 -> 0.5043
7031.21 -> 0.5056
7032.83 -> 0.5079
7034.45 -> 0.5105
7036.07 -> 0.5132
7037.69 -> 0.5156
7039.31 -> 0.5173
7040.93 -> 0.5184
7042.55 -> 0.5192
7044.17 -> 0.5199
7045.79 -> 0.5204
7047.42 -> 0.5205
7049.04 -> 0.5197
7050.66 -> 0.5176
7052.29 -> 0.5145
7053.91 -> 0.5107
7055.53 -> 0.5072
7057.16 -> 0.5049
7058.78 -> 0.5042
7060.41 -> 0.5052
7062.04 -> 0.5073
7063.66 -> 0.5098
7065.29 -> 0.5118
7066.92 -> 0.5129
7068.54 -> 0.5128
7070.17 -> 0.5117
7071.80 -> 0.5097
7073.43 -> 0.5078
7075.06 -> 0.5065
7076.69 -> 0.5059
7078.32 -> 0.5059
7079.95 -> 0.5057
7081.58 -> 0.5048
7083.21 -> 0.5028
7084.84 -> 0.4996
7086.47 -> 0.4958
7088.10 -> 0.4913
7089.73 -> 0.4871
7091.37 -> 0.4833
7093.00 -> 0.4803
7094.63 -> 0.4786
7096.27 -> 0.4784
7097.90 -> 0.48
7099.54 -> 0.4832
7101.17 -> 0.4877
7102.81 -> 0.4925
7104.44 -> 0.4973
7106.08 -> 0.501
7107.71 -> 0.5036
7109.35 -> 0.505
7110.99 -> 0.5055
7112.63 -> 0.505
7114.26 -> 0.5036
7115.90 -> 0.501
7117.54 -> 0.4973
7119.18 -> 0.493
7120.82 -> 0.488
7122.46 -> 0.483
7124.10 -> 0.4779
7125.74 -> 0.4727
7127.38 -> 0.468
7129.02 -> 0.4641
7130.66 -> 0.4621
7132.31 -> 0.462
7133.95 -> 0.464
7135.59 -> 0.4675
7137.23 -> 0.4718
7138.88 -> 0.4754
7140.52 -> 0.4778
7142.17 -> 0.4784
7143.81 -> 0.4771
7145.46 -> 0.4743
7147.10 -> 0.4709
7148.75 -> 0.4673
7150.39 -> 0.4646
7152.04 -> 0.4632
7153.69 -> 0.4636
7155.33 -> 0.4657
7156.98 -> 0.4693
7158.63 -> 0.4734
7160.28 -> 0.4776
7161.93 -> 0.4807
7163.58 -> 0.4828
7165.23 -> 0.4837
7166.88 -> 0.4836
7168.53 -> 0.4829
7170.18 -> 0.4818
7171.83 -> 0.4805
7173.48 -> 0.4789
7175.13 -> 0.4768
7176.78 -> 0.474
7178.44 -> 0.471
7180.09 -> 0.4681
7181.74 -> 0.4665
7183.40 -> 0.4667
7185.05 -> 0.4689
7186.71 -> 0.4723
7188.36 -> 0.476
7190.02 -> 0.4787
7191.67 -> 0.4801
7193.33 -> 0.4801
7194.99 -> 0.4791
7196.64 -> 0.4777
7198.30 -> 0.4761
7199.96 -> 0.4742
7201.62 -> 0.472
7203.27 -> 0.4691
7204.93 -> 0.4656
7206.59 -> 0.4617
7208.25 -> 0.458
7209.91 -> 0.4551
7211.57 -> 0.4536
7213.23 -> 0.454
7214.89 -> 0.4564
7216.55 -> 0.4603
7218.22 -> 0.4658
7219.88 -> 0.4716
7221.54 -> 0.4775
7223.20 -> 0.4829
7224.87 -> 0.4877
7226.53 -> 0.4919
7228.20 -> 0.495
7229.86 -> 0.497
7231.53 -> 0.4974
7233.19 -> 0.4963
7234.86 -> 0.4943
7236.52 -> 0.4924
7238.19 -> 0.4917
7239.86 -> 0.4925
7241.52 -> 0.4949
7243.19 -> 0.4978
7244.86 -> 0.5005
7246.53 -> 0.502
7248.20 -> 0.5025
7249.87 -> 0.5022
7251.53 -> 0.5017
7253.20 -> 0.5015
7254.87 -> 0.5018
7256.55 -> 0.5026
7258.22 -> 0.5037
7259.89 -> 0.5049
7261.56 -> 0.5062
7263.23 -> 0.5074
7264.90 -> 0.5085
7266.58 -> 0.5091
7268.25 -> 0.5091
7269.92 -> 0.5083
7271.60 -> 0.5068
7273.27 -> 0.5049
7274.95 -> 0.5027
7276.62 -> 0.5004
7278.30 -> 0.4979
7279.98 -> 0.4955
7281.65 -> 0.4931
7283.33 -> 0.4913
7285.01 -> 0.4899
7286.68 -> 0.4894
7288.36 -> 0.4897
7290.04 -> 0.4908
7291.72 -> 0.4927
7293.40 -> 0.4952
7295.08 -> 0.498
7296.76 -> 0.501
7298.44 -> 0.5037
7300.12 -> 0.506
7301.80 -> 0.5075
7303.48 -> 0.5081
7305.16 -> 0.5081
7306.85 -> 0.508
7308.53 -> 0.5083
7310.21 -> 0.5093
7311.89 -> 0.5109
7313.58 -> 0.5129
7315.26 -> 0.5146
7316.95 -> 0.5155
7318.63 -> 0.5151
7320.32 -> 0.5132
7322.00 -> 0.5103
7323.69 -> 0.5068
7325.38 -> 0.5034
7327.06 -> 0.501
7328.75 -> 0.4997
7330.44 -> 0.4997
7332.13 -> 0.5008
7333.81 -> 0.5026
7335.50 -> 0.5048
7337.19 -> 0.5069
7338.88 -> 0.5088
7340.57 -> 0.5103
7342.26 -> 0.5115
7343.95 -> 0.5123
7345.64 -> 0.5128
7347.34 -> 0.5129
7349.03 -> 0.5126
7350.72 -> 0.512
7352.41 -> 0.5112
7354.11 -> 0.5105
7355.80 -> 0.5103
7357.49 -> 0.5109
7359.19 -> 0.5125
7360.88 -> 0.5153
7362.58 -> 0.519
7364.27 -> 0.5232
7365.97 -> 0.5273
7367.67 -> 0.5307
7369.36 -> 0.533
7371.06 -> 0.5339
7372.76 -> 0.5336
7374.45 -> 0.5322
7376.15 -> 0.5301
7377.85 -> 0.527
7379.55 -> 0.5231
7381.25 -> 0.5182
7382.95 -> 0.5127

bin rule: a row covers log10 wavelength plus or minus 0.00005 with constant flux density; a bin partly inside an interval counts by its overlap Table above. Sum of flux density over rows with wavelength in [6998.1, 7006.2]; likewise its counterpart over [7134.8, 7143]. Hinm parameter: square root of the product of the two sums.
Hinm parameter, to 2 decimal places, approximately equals 2.45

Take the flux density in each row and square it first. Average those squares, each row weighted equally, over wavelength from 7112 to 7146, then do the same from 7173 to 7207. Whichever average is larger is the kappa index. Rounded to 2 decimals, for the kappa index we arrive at 0.23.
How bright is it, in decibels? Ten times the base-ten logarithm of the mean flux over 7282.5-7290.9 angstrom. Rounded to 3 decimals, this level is -3.096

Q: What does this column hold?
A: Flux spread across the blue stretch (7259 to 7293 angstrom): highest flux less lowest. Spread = 0.0197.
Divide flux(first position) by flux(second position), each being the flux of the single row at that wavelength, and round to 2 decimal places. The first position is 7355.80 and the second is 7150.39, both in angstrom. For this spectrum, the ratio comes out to 1.10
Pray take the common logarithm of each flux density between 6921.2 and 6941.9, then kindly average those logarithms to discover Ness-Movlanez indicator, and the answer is -0.295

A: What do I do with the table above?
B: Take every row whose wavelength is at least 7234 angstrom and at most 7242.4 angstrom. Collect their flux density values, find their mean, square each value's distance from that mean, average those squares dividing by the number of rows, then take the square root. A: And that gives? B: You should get 0.0012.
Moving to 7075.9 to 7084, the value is 0.0012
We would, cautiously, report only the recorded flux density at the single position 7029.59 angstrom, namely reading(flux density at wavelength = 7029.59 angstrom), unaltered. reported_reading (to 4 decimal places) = 0.5043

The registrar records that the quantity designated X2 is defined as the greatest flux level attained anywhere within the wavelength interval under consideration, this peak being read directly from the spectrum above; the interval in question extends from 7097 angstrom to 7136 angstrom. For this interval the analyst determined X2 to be 0.5055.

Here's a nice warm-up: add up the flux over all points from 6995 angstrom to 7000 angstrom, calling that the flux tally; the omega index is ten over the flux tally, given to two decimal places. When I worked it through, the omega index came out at 6.50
